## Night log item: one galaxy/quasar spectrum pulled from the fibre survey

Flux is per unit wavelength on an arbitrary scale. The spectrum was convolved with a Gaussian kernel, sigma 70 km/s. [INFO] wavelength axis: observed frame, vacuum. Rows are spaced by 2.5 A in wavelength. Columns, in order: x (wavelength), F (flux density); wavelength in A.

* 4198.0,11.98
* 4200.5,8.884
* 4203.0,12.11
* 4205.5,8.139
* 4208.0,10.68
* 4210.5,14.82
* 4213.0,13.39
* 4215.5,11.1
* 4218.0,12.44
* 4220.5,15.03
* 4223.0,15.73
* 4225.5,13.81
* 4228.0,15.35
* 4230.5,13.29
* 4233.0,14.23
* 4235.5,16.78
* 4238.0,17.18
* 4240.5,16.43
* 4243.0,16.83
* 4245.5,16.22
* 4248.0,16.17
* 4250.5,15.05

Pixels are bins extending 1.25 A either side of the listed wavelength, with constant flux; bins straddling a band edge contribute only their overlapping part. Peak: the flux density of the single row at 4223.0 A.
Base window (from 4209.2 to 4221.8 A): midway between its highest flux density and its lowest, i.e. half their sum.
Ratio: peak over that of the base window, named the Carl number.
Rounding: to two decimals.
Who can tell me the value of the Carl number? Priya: 1.20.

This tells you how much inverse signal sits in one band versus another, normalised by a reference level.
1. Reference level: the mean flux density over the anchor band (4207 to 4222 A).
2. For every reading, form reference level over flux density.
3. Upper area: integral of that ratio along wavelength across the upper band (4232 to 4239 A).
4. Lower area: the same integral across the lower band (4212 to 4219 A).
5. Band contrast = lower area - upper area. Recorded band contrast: 1.8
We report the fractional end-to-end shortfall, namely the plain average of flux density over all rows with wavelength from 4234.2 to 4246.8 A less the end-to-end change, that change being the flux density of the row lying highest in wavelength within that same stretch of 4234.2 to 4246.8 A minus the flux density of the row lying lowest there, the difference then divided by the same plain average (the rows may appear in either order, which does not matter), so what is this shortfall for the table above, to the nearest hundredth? 1.03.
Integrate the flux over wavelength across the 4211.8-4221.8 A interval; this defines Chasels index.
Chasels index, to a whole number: 130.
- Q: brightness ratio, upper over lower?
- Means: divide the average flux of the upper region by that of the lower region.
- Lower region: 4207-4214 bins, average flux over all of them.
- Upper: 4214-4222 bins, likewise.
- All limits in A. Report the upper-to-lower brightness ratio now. 0.99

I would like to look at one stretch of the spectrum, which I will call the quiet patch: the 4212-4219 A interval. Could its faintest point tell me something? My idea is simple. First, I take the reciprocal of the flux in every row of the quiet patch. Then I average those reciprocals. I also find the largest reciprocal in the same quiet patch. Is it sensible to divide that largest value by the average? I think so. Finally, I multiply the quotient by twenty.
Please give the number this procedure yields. 22.0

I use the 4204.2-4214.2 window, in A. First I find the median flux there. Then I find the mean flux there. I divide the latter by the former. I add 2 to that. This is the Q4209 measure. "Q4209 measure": 2.98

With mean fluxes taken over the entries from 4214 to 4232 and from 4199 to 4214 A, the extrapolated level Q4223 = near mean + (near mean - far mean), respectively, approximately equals 16.3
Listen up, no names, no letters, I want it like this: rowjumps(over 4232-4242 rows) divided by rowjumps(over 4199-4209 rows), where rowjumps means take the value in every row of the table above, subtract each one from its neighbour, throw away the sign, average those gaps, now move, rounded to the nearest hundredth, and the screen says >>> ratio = 0.38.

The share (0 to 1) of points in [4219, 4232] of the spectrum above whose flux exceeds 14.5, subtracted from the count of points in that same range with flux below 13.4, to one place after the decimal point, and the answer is 0.4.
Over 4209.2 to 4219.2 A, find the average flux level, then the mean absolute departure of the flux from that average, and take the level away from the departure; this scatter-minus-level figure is -11.8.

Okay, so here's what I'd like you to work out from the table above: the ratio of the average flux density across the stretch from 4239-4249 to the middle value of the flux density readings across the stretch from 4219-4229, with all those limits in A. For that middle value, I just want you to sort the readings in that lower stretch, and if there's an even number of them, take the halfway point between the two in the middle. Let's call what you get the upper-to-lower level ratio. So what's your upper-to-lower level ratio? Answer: 1.08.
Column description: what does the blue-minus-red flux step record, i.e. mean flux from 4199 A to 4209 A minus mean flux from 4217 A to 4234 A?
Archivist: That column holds -4.3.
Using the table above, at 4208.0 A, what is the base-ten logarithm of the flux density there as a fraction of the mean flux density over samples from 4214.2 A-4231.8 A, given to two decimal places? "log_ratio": -0.11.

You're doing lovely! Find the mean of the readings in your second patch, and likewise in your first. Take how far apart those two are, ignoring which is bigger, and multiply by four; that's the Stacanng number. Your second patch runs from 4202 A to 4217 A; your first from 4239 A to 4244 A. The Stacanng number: 19.7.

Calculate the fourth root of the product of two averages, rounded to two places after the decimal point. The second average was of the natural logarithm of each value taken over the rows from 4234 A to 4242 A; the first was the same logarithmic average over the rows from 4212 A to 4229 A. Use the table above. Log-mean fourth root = 1.65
